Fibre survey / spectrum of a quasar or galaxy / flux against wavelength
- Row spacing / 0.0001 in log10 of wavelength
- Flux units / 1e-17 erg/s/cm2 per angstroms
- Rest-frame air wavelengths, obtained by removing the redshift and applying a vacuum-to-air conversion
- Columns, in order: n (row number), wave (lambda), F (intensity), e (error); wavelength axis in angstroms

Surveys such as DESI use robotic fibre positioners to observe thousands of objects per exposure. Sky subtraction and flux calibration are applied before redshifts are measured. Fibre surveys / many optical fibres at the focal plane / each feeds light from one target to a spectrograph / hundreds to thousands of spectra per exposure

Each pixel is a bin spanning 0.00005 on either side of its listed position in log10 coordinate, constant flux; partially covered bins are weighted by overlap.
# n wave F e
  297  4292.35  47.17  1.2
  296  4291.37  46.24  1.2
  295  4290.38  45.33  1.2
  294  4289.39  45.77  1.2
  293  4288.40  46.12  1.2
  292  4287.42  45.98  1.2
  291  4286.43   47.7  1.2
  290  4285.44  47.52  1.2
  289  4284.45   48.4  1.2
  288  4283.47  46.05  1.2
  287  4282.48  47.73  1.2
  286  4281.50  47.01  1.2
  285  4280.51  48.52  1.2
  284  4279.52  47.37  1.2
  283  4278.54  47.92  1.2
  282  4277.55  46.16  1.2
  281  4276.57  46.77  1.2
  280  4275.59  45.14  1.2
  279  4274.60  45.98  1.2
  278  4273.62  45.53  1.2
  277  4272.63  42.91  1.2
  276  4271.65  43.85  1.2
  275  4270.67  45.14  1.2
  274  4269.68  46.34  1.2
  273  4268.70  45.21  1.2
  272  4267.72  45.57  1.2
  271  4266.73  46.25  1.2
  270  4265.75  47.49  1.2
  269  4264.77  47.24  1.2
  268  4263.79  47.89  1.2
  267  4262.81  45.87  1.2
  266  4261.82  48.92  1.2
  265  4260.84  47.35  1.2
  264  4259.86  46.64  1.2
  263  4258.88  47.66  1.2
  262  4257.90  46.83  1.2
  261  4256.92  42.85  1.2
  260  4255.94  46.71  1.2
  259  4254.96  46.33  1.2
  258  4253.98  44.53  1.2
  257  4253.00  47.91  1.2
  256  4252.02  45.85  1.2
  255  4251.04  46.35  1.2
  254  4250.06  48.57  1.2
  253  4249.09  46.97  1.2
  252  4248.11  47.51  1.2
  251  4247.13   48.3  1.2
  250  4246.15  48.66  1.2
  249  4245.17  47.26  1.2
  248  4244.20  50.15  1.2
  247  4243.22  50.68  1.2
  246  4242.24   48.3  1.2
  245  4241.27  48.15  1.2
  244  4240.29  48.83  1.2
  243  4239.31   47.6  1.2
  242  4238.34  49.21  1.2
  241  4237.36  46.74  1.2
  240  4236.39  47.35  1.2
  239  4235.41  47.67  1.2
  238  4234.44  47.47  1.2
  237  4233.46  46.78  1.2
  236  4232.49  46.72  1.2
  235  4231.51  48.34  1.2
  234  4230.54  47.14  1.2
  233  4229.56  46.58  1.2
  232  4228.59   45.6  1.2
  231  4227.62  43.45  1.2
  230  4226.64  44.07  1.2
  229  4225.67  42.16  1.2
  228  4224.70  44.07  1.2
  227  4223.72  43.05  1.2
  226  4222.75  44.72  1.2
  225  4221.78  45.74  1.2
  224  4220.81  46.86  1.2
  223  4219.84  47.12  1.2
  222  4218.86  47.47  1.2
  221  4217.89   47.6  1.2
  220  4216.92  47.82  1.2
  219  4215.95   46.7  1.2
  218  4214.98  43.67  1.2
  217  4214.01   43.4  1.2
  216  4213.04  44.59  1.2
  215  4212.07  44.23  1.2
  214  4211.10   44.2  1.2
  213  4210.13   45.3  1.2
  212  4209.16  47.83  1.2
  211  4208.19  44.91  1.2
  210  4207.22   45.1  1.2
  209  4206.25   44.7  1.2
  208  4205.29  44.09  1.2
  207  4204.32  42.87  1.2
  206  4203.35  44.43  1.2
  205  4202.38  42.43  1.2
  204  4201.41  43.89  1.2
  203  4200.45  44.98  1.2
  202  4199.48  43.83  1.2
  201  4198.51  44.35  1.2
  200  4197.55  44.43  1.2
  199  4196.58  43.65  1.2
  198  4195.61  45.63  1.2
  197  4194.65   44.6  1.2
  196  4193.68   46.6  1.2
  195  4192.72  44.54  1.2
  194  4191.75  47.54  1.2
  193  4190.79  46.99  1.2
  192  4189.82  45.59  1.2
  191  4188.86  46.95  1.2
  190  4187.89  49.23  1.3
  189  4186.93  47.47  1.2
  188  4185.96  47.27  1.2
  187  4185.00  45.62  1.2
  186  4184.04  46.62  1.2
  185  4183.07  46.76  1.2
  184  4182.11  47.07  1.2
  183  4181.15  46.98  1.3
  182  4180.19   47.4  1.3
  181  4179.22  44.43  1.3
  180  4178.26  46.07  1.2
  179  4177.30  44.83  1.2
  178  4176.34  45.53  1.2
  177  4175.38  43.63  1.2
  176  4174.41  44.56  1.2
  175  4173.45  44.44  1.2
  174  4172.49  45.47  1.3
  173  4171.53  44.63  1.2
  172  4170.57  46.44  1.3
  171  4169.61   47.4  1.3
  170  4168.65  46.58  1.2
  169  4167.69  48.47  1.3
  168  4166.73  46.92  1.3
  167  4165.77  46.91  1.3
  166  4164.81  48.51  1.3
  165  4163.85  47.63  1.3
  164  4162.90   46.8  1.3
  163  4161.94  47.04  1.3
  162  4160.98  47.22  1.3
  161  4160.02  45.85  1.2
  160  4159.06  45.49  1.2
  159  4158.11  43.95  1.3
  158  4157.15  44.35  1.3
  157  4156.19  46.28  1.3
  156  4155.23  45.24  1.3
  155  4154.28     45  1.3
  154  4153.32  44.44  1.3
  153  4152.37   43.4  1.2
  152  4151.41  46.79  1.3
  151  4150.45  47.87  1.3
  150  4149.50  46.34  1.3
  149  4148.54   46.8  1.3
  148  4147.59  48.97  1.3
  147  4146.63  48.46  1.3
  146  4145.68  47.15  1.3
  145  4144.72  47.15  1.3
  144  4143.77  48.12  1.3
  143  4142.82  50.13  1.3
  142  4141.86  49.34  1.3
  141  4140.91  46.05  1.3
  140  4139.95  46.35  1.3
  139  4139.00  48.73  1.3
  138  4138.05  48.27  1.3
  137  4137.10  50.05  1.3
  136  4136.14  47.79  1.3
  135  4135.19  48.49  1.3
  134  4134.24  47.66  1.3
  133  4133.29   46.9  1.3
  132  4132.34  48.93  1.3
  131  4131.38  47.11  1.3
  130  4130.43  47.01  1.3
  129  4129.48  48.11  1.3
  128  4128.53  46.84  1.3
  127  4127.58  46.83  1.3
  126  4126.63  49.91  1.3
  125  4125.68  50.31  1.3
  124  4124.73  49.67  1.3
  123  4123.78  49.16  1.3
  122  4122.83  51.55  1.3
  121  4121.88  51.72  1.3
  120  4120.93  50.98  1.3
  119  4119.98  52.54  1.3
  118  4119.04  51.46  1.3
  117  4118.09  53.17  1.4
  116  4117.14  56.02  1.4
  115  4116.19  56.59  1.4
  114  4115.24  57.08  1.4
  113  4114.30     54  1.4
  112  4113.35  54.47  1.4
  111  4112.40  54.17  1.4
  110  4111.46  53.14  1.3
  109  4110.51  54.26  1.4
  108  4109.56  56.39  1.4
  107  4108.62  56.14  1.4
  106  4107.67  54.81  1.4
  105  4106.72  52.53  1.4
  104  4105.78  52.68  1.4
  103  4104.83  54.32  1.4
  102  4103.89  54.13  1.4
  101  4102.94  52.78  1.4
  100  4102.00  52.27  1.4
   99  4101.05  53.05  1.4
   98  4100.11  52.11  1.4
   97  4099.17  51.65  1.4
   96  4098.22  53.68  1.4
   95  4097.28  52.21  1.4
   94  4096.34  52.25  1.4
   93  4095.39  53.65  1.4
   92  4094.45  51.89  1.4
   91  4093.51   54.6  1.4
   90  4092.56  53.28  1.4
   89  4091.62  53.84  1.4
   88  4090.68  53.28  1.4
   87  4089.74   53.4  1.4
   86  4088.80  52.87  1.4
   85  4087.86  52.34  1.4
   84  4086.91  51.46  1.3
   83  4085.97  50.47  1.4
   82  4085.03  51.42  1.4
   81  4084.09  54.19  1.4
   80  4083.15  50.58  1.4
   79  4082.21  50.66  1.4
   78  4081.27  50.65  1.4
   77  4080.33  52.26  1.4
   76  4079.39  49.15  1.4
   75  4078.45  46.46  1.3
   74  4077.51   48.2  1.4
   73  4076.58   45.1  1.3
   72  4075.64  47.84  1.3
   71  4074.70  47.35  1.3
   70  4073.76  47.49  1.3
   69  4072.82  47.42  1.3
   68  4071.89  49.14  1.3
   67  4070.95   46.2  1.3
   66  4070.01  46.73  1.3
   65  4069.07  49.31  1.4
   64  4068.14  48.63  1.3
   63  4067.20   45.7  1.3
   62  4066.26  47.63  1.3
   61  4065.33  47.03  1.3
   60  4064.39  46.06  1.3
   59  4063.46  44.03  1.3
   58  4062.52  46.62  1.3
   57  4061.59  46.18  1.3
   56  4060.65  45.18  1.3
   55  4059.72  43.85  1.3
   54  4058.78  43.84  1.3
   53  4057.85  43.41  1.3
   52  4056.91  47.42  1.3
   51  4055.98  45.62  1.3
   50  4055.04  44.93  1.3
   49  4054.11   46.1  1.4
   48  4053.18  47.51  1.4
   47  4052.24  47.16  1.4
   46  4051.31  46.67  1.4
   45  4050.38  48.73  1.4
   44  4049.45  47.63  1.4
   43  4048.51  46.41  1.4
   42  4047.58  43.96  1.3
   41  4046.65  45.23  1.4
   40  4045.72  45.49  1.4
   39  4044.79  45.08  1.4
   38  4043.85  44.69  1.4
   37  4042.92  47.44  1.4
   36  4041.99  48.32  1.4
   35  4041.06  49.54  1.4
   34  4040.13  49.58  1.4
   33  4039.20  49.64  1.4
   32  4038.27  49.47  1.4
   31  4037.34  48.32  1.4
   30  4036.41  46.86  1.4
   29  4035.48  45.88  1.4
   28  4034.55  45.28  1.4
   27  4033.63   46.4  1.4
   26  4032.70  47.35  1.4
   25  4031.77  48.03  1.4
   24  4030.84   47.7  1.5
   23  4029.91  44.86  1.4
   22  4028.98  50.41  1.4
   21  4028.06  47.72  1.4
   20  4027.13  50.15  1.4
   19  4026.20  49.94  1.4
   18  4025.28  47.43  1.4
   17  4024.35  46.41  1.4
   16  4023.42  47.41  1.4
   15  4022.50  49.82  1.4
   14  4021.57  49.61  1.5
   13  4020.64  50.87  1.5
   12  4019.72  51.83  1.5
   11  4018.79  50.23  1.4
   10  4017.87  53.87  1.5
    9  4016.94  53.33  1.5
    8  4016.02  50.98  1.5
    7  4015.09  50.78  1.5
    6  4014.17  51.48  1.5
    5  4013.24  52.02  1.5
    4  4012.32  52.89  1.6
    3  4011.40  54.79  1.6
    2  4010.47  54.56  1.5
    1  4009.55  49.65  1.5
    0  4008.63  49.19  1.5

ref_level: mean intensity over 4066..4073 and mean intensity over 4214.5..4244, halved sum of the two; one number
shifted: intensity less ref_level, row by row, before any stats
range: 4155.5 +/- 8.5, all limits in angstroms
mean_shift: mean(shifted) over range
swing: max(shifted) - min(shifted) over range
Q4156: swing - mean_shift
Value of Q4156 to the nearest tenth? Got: 6.6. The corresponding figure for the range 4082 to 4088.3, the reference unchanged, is -0.8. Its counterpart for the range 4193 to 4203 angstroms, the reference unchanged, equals 6.8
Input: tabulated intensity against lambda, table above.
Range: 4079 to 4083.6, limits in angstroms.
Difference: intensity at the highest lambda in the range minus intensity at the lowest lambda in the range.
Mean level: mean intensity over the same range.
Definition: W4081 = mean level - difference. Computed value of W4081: 49.2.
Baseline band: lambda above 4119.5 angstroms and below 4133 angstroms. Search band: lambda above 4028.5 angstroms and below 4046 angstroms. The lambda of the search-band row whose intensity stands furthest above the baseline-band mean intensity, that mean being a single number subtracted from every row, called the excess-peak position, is 4028.98 angstroms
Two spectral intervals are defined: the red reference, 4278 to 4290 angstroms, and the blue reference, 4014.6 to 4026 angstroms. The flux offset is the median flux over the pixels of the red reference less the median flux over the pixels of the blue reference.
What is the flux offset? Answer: -3.1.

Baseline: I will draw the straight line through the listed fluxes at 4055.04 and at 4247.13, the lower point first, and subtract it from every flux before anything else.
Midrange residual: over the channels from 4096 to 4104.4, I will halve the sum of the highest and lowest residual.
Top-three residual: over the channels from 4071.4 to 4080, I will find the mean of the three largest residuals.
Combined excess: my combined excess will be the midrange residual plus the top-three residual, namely 11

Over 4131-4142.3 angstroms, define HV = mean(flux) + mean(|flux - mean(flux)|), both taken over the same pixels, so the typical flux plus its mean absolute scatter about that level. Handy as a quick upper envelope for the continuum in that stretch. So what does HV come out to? 49.0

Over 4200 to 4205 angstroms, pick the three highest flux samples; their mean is 44.4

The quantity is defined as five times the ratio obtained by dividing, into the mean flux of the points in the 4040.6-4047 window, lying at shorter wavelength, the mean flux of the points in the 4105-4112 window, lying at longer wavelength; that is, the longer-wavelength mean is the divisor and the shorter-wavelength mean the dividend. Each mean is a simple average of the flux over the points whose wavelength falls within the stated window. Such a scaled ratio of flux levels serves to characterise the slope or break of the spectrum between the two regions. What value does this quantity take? 4.3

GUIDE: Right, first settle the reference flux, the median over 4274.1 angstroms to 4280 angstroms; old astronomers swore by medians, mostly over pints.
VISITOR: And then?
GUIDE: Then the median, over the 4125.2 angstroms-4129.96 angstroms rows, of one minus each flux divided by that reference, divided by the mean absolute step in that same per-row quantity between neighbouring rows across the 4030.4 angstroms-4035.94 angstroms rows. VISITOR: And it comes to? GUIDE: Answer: -2.24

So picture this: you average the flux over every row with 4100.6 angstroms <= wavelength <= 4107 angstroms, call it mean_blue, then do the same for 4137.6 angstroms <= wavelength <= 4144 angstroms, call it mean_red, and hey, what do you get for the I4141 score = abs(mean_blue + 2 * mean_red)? 149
